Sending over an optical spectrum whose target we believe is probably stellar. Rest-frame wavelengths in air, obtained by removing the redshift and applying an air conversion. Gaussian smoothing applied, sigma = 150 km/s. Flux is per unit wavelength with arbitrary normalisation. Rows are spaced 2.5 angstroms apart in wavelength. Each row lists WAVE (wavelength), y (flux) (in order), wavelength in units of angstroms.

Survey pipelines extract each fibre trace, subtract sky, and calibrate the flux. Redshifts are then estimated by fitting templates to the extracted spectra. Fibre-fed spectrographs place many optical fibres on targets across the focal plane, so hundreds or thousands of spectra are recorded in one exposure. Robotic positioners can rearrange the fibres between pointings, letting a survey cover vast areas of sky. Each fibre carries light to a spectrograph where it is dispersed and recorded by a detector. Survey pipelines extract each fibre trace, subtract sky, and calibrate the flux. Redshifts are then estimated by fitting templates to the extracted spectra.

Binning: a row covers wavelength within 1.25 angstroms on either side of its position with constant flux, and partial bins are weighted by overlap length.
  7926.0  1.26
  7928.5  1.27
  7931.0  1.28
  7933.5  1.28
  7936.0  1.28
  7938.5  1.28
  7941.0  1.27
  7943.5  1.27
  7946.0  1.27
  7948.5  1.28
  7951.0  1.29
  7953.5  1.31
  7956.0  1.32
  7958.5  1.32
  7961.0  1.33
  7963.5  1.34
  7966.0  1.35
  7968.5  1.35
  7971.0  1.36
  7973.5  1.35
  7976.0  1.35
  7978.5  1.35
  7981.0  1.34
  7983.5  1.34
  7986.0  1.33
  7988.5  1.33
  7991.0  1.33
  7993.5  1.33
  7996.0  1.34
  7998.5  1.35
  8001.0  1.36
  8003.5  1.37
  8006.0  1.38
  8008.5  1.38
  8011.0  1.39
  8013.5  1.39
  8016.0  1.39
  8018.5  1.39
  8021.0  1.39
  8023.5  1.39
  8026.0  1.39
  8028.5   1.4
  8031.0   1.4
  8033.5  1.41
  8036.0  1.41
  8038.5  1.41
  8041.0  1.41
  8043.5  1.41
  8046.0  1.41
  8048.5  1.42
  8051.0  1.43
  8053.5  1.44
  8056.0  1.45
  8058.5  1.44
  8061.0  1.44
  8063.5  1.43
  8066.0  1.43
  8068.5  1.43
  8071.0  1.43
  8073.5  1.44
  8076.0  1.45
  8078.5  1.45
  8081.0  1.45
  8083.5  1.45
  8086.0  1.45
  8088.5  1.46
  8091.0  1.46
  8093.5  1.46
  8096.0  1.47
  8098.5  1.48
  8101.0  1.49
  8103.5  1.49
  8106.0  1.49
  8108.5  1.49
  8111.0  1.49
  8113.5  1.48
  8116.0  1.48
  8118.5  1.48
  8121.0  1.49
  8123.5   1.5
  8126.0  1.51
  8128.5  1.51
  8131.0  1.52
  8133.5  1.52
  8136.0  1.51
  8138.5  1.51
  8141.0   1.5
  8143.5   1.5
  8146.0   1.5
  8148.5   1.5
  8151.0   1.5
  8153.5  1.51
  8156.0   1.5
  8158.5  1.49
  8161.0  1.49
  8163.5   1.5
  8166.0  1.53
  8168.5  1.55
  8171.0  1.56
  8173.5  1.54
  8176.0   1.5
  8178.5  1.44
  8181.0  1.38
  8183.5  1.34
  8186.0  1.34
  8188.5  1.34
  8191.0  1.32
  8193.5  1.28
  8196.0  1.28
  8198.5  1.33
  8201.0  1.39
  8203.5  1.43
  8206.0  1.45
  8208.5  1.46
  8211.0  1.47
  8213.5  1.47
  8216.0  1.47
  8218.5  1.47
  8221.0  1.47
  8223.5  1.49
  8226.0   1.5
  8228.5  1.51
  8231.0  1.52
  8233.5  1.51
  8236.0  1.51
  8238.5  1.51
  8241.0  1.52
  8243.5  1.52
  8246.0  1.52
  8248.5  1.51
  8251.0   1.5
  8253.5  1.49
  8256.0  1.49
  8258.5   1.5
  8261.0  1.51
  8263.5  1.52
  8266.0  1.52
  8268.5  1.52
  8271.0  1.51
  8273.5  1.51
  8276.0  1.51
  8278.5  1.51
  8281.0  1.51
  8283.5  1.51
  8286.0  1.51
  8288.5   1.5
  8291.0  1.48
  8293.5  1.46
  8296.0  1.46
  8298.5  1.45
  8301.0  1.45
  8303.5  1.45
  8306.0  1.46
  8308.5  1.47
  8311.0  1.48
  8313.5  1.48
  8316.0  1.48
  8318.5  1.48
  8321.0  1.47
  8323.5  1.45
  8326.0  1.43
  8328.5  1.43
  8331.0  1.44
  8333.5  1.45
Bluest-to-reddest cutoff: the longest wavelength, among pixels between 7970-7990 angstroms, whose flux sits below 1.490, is 7988.5 angstroms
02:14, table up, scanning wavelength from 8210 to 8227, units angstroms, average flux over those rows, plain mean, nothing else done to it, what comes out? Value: 1.48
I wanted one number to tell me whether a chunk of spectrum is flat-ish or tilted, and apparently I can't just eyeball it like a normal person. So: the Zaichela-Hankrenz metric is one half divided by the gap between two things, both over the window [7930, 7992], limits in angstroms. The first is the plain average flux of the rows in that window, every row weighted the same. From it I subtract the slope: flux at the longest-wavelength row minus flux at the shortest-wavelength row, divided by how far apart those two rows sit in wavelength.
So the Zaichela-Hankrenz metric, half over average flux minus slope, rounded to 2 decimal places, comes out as 0.38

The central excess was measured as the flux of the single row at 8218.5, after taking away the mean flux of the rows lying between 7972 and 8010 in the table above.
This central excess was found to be 0.12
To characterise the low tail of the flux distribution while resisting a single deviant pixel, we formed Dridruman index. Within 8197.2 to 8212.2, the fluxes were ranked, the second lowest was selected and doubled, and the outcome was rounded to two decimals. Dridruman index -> 2.78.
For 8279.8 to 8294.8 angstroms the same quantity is 2.96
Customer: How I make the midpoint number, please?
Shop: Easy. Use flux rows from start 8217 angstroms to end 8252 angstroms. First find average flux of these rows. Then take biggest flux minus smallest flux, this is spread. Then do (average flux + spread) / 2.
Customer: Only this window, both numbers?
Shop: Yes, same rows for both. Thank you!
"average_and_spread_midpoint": 0.777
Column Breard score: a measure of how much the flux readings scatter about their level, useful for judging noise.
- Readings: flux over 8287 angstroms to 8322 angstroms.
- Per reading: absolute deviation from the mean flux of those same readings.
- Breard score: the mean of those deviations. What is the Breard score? 0.012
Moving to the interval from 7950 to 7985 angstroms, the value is 0.016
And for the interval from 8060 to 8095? 0.010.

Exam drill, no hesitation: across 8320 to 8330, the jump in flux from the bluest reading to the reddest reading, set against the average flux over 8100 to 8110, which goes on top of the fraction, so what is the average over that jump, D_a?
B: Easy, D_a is -37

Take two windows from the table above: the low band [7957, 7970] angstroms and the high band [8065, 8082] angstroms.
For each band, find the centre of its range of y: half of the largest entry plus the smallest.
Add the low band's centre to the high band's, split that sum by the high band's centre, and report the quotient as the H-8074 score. 1.93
